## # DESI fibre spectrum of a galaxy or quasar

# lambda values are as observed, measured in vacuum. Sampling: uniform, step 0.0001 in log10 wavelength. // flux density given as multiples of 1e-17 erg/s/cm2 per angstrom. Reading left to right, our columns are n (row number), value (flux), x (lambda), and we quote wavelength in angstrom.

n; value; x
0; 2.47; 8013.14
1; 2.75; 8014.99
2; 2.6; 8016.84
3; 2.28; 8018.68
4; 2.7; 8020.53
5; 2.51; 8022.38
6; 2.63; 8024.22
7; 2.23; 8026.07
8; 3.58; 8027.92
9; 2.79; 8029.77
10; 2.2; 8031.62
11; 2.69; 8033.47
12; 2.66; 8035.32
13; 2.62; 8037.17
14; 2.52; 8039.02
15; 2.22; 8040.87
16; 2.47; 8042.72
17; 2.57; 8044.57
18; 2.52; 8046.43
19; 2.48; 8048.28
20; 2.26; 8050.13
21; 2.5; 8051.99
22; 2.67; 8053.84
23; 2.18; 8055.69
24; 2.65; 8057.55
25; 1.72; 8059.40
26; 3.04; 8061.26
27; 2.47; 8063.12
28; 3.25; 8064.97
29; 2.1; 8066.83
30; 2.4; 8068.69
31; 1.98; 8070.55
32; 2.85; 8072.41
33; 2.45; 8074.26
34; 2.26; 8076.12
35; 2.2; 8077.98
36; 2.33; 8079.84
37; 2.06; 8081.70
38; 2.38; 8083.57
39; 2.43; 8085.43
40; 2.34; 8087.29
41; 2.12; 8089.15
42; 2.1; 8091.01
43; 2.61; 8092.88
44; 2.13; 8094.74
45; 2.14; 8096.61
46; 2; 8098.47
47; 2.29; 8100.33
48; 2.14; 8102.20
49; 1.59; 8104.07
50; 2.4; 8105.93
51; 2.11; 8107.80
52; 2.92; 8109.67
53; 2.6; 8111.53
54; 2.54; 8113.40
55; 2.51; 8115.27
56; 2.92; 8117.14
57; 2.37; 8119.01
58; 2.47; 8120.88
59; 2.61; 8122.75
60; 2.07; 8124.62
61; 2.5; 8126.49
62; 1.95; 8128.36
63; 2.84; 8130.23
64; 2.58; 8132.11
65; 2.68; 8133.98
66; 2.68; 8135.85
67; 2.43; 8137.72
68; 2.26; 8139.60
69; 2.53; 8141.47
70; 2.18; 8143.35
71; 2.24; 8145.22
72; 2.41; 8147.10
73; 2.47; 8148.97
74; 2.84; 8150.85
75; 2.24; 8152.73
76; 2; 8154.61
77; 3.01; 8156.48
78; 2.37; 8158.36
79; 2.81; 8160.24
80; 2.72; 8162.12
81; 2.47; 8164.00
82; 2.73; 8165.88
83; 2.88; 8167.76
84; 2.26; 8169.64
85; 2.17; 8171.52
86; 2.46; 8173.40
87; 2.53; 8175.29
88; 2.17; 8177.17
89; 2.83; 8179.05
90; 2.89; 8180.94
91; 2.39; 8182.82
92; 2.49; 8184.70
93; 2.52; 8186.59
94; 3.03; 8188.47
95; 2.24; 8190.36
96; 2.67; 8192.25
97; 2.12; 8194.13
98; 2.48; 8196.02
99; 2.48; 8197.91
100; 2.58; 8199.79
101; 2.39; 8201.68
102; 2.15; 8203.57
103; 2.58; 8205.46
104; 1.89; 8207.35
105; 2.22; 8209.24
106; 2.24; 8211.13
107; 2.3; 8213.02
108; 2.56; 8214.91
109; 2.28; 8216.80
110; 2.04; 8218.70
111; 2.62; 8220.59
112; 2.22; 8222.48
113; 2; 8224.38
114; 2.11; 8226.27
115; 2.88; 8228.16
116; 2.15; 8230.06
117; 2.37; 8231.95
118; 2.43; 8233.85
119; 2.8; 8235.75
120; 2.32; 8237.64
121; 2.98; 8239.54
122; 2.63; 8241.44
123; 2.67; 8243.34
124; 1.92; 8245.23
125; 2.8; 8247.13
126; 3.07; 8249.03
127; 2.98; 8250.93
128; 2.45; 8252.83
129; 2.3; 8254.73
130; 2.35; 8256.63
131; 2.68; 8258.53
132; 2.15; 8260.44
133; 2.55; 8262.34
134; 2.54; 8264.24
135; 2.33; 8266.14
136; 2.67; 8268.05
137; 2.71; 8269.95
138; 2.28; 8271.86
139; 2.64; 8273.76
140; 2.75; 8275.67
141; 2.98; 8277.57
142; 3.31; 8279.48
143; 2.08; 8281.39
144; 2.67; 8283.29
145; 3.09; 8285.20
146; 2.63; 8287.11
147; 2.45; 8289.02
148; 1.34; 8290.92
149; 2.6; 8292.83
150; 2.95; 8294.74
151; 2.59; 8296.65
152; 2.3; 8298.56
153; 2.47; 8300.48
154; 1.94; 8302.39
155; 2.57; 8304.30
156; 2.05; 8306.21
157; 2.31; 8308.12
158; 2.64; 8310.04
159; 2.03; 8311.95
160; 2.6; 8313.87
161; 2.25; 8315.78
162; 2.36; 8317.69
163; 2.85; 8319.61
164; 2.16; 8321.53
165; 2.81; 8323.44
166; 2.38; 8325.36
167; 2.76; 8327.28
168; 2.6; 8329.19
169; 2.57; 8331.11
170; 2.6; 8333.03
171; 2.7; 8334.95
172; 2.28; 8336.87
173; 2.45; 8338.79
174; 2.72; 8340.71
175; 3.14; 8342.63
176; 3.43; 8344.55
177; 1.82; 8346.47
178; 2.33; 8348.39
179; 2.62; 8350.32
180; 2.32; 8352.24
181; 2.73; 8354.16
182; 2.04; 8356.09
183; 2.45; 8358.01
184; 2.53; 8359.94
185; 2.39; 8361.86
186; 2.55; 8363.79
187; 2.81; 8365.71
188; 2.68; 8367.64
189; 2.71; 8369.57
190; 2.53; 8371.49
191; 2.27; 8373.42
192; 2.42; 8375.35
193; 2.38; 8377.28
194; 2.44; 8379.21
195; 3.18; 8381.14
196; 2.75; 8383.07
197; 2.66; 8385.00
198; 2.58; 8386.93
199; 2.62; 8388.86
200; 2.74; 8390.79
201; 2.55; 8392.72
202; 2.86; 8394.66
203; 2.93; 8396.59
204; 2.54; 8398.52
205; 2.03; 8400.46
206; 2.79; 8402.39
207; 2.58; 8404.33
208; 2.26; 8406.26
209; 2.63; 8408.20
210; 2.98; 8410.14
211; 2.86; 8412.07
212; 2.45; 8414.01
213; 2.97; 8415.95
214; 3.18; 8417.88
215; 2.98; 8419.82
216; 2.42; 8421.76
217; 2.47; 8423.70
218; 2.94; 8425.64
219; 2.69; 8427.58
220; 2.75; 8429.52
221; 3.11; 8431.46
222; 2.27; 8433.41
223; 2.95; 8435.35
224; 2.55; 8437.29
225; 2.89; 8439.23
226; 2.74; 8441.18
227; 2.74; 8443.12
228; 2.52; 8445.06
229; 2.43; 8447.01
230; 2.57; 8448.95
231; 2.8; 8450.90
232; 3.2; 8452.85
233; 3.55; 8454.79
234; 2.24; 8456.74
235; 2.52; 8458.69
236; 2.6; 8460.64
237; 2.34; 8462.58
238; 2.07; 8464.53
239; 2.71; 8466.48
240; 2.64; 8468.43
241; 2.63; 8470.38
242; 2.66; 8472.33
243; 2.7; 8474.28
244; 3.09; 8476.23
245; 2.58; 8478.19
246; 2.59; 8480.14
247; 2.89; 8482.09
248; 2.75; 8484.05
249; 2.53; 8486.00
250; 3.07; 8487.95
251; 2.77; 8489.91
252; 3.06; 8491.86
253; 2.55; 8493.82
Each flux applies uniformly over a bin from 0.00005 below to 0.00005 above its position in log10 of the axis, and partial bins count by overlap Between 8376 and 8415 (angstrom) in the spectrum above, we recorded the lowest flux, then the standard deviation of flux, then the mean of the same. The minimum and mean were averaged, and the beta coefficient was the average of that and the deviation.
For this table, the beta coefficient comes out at 1.30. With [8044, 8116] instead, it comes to 1.15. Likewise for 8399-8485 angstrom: 1.33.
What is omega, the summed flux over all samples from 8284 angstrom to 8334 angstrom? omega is 64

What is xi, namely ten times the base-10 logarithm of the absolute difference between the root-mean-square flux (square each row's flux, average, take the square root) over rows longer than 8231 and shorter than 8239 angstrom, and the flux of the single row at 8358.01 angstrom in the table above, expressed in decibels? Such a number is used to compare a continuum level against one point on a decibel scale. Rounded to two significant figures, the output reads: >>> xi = -14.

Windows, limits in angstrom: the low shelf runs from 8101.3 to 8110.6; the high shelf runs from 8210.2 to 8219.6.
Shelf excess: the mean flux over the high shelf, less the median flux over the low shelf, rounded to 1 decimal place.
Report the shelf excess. 0.1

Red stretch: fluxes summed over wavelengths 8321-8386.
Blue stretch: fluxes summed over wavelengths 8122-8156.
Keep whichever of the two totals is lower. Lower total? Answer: 44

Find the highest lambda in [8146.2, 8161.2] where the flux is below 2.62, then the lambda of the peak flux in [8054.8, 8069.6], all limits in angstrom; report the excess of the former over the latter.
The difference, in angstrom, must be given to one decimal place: 93.4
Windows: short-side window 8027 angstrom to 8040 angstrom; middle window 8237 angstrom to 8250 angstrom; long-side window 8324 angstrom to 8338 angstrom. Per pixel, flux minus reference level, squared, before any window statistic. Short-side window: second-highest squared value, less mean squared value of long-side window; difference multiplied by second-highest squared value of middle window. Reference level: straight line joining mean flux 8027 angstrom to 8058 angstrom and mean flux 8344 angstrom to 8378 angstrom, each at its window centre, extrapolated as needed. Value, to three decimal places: 0.032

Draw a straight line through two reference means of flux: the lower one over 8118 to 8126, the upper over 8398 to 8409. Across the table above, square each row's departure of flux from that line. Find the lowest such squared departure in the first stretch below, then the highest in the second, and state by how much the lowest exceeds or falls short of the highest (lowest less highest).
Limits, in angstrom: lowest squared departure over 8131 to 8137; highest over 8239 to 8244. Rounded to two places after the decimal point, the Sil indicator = -0.28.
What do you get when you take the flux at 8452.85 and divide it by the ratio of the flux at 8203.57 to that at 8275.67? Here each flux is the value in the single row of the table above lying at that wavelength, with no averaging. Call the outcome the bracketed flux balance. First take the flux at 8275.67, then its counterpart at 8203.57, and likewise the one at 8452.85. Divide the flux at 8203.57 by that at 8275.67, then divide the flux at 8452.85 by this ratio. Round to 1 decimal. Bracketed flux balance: 4.1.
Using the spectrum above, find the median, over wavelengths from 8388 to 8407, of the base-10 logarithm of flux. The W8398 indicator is 0.415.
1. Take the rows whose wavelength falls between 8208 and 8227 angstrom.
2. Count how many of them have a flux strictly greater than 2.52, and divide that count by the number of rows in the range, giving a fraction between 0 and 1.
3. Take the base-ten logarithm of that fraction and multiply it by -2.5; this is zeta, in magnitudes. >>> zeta 1.7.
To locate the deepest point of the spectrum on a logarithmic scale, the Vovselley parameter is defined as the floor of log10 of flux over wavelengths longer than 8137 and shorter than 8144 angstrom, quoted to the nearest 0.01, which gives 0.34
